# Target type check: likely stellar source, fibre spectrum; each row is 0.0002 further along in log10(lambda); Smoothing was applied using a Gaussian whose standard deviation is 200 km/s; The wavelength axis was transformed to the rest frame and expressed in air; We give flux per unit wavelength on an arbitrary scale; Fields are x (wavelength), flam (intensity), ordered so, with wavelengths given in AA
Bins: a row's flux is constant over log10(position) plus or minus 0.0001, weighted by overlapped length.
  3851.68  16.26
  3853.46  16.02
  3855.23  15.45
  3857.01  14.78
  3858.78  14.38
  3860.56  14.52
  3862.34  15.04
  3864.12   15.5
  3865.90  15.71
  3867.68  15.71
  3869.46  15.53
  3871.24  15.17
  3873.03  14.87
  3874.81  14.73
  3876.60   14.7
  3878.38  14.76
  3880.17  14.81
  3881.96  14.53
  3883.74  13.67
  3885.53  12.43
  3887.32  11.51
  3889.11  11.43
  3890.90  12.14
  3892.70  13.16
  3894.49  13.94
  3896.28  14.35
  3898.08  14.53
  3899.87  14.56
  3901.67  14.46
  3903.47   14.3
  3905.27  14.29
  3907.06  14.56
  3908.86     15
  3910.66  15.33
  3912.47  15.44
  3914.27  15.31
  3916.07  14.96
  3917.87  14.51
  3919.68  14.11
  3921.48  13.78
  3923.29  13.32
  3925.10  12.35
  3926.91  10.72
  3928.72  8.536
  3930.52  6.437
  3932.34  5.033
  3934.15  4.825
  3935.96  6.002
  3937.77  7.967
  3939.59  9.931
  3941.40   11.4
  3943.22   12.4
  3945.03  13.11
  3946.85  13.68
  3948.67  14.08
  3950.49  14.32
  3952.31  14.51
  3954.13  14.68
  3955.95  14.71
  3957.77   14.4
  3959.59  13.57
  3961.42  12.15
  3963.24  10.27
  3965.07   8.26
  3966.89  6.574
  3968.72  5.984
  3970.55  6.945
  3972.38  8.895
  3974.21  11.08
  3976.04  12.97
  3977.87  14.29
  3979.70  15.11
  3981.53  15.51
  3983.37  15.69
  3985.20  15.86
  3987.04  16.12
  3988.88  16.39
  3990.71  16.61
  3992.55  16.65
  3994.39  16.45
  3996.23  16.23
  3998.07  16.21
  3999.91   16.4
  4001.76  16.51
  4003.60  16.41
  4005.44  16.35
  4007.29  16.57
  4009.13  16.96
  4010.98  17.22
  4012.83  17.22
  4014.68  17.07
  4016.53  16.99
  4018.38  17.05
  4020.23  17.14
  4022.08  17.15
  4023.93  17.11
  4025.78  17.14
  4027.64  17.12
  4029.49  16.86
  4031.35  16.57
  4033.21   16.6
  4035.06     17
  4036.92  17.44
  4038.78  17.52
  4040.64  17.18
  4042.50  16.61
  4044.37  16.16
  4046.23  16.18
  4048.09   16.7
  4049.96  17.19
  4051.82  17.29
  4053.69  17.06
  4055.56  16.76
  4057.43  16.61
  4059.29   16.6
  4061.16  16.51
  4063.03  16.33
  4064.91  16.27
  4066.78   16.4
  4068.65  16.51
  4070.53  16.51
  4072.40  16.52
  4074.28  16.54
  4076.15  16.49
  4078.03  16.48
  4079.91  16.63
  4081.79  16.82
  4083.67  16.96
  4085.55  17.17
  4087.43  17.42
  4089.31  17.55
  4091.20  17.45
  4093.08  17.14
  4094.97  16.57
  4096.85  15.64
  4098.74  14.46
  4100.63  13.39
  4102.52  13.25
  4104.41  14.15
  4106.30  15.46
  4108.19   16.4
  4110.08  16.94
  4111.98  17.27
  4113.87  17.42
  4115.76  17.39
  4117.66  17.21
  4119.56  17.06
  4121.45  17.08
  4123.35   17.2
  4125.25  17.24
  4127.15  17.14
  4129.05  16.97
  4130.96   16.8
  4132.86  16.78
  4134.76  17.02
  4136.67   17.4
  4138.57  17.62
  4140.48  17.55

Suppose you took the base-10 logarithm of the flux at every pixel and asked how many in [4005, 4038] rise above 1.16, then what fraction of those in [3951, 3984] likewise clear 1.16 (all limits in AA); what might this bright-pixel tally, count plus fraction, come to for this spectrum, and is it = 18.3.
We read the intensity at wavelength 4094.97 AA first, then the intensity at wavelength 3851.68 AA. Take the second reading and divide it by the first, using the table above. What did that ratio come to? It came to 0.98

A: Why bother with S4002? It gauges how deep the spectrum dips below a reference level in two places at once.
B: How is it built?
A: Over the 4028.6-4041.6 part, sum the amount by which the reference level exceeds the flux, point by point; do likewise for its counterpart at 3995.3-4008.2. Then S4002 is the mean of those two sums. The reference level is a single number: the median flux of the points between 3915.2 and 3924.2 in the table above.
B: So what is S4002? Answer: -18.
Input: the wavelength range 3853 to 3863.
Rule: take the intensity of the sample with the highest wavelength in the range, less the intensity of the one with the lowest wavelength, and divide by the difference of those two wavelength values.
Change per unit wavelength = -0.11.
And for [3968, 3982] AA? 0.74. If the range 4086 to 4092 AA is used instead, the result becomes 0.01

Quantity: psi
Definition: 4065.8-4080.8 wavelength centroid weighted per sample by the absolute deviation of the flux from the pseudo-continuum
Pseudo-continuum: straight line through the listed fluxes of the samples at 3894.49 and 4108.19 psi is 4073.3 AA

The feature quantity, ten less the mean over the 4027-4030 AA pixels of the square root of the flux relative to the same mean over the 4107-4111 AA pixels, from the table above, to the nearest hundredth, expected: 8.99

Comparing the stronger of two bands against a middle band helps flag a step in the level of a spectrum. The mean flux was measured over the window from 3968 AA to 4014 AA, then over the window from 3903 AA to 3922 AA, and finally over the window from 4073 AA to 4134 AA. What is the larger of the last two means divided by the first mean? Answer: 1.11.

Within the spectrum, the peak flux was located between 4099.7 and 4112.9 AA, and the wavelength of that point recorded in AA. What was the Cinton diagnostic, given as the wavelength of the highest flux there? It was 4111.98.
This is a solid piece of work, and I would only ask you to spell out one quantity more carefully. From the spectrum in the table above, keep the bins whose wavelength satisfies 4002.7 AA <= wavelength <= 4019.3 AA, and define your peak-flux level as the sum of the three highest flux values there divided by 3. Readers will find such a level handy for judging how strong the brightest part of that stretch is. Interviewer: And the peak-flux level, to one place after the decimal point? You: 17.2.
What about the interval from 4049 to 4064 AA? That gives 17.2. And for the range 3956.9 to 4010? 16.7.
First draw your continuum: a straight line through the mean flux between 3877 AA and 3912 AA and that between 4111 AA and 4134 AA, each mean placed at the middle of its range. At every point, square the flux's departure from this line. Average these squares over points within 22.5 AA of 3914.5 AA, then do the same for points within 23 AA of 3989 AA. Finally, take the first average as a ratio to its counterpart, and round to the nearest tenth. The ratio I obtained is 1.3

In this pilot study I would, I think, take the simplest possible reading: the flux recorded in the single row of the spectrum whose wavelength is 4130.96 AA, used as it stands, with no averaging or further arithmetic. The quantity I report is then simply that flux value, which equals 16.8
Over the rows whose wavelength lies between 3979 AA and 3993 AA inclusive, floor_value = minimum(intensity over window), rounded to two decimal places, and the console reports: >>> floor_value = 15.11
